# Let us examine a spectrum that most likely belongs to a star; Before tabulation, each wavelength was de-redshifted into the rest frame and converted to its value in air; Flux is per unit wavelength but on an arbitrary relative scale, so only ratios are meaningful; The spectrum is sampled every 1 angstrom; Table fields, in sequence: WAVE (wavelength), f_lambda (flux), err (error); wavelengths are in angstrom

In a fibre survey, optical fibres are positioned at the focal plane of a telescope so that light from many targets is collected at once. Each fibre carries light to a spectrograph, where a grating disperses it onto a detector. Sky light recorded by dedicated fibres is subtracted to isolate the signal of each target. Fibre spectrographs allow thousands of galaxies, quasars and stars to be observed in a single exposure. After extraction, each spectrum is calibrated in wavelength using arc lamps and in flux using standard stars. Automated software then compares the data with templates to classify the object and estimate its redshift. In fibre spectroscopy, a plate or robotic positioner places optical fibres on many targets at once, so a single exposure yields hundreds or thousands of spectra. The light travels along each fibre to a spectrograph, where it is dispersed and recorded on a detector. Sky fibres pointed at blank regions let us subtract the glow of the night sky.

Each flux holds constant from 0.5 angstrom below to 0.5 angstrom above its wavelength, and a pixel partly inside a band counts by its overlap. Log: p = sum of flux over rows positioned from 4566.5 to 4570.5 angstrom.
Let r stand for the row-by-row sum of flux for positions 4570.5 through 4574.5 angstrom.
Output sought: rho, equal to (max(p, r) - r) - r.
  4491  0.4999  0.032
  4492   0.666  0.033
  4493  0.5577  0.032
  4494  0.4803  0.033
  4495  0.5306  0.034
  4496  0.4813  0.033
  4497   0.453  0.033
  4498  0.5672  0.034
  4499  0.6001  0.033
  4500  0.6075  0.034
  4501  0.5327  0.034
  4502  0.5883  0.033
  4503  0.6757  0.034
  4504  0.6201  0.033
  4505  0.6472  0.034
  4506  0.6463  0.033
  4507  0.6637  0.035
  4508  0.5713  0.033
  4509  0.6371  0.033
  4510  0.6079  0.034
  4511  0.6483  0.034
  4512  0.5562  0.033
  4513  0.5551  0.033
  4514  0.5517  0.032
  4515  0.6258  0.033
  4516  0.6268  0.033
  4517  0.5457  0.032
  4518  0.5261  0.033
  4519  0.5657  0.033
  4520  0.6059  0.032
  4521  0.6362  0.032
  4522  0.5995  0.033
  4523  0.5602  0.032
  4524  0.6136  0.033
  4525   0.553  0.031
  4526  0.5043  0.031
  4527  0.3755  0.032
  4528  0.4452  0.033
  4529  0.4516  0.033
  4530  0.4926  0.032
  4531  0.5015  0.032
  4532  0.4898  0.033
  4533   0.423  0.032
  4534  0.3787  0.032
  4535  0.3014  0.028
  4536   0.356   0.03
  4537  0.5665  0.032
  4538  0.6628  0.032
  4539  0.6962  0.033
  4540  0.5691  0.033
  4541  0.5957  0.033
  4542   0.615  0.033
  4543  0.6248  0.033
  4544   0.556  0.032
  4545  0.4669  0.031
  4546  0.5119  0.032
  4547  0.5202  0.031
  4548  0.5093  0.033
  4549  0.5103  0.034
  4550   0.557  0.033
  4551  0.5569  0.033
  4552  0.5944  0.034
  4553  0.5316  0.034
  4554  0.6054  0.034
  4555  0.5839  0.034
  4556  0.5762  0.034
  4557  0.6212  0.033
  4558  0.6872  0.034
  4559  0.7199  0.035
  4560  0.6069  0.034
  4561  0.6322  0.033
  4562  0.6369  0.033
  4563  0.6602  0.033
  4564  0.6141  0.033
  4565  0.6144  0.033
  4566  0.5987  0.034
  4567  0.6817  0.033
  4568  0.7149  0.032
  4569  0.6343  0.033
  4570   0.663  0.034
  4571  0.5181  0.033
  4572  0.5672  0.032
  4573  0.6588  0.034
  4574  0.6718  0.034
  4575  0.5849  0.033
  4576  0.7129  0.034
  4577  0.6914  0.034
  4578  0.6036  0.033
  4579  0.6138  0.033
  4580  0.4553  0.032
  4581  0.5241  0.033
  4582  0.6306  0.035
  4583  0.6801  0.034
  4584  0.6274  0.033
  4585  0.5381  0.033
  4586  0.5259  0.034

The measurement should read -2.14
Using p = 2.7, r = 2.42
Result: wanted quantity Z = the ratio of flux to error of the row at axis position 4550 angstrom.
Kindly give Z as 16.9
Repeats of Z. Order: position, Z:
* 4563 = 20.0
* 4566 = 17.6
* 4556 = 16.9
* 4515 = 19.0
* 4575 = 17.7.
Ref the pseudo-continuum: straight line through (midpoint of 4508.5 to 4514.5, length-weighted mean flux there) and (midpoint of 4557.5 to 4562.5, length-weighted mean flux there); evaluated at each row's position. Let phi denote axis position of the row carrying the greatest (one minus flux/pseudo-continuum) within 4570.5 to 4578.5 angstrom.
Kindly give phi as 4571 angstrom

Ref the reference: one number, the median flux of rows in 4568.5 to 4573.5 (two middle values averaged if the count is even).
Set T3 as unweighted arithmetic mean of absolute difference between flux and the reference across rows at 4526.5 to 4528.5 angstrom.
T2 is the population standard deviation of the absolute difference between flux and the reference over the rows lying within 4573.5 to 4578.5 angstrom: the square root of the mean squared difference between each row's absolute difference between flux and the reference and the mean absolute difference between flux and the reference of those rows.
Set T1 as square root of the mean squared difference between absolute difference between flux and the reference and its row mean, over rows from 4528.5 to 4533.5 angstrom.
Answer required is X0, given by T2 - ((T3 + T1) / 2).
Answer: -0.11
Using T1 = 0.030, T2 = 0.017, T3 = 0.22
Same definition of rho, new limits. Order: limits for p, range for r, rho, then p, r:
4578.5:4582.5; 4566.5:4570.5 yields -2.69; 2.2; 2.69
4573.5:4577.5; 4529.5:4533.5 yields -1.15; 2.7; 1.91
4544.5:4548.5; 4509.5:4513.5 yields -2.37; 2.0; 2.37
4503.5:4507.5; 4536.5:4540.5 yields -2.41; 2.6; 2.49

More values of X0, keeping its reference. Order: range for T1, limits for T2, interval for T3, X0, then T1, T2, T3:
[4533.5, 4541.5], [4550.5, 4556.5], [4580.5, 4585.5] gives -0.06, 0.117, 0.024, 0.05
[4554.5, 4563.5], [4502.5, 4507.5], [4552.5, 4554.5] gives -0.03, 0.027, 0.012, 0.07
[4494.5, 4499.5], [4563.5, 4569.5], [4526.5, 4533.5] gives -0.09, 0.054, 0.025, 0.18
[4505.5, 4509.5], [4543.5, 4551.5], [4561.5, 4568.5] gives 0.00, 0.023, 0.030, 0.03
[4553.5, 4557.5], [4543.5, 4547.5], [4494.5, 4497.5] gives -0.05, 0.018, 0.032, 0.15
